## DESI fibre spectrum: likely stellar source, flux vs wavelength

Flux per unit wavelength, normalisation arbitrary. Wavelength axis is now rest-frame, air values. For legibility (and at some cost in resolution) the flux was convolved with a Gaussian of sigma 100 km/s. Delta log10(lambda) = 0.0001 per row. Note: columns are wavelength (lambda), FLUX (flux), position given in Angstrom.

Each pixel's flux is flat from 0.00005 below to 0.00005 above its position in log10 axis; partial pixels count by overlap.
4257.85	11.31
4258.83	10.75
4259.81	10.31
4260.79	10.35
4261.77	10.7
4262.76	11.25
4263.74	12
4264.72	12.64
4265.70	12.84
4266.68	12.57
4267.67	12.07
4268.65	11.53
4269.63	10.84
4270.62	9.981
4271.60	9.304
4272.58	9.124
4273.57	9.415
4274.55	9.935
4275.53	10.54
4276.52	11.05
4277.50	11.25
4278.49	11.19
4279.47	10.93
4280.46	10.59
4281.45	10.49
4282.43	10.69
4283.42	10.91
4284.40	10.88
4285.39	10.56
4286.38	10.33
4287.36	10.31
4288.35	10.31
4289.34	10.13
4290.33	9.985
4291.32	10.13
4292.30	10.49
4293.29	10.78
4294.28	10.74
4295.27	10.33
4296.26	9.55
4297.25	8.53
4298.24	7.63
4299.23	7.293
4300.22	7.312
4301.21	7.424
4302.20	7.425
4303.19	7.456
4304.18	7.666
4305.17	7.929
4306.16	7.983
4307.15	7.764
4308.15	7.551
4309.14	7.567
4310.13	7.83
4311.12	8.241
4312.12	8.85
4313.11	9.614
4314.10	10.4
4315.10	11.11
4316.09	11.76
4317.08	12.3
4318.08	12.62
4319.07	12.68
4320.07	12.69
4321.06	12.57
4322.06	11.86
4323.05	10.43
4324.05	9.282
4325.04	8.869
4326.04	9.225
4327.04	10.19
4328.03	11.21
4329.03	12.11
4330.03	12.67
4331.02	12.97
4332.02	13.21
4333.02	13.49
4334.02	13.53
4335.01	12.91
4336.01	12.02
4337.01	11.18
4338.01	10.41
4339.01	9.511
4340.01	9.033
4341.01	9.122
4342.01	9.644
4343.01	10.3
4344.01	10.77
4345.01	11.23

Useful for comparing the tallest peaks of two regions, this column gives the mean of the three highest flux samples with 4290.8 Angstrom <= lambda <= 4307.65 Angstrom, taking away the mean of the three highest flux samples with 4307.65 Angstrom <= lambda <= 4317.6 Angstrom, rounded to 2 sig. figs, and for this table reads -1.1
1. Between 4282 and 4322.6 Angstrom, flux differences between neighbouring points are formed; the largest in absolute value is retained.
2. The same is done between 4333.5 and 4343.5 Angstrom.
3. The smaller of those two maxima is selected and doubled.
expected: 1.80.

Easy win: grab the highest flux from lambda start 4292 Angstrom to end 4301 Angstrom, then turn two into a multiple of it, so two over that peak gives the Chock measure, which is 0.19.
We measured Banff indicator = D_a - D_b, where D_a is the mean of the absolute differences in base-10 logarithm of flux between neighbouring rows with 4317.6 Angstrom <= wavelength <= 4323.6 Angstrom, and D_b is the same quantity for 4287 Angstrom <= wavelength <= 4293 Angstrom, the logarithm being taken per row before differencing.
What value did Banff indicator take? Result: 0.010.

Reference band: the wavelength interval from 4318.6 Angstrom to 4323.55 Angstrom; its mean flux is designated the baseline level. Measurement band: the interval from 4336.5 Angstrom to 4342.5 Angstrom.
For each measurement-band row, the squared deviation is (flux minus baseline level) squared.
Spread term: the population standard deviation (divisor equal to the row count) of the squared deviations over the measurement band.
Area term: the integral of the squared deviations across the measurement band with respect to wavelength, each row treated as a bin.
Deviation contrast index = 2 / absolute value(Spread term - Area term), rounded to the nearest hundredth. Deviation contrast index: 0.07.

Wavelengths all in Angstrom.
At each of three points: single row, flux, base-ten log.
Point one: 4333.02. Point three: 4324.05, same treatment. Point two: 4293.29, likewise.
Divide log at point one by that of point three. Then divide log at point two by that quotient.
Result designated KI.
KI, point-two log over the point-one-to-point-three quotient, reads 0.884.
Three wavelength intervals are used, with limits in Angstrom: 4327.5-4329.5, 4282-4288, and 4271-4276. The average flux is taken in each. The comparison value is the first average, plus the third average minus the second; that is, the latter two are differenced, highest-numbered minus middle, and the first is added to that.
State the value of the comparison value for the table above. 10.7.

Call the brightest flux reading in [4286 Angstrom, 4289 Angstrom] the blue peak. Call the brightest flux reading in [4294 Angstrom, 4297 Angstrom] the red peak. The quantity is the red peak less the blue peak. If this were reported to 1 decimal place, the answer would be 0.4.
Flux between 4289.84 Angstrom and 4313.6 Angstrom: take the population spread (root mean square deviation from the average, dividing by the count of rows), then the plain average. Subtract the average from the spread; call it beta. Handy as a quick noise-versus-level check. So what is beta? -7.4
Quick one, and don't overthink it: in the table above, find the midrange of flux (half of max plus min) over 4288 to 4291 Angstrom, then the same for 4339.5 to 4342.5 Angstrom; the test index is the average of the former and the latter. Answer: 9.7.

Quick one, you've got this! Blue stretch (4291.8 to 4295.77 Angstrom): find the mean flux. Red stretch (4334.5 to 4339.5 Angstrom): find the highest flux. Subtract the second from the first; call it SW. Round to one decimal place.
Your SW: -2.3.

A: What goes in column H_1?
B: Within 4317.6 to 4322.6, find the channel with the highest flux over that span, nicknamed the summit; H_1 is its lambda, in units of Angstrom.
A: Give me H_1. 4320.07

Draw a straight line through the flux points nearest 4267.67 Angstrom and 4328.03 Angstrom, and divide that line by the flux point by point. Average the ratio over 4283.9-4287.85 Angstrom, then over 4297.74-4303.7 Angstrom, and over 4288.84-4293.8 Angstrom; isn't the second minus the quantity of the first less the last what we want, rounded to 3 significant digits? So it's 1.58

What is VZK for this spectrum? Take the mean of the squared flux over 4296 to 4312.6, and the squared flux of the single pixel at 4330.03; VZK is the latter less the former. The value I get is 98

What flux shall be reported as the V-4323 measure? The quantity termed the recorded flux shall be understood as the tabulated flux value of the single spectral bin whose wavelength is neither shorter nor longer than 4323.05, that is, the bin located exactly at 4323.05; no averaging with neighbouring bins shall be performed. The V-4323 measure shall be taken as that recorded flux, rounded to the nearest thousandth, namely 10.430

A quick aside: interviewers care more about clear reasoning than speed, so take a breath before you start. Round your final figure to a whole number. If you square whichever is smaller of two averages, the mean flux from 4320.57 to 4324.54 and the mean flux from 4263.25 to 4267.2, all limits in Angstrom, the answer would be 122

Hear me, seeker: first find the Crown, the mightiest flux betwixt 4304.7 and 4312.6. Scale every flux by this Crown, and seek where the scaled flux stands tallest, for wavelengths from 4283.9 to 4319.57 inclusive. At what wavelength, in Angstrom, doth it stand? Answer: 4319.07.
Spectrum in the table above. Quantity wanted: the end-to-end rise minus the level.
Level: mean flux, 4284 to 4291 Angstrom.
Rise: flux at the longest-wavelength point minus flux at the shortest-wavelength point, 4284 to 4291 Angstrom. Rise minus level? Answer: -11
